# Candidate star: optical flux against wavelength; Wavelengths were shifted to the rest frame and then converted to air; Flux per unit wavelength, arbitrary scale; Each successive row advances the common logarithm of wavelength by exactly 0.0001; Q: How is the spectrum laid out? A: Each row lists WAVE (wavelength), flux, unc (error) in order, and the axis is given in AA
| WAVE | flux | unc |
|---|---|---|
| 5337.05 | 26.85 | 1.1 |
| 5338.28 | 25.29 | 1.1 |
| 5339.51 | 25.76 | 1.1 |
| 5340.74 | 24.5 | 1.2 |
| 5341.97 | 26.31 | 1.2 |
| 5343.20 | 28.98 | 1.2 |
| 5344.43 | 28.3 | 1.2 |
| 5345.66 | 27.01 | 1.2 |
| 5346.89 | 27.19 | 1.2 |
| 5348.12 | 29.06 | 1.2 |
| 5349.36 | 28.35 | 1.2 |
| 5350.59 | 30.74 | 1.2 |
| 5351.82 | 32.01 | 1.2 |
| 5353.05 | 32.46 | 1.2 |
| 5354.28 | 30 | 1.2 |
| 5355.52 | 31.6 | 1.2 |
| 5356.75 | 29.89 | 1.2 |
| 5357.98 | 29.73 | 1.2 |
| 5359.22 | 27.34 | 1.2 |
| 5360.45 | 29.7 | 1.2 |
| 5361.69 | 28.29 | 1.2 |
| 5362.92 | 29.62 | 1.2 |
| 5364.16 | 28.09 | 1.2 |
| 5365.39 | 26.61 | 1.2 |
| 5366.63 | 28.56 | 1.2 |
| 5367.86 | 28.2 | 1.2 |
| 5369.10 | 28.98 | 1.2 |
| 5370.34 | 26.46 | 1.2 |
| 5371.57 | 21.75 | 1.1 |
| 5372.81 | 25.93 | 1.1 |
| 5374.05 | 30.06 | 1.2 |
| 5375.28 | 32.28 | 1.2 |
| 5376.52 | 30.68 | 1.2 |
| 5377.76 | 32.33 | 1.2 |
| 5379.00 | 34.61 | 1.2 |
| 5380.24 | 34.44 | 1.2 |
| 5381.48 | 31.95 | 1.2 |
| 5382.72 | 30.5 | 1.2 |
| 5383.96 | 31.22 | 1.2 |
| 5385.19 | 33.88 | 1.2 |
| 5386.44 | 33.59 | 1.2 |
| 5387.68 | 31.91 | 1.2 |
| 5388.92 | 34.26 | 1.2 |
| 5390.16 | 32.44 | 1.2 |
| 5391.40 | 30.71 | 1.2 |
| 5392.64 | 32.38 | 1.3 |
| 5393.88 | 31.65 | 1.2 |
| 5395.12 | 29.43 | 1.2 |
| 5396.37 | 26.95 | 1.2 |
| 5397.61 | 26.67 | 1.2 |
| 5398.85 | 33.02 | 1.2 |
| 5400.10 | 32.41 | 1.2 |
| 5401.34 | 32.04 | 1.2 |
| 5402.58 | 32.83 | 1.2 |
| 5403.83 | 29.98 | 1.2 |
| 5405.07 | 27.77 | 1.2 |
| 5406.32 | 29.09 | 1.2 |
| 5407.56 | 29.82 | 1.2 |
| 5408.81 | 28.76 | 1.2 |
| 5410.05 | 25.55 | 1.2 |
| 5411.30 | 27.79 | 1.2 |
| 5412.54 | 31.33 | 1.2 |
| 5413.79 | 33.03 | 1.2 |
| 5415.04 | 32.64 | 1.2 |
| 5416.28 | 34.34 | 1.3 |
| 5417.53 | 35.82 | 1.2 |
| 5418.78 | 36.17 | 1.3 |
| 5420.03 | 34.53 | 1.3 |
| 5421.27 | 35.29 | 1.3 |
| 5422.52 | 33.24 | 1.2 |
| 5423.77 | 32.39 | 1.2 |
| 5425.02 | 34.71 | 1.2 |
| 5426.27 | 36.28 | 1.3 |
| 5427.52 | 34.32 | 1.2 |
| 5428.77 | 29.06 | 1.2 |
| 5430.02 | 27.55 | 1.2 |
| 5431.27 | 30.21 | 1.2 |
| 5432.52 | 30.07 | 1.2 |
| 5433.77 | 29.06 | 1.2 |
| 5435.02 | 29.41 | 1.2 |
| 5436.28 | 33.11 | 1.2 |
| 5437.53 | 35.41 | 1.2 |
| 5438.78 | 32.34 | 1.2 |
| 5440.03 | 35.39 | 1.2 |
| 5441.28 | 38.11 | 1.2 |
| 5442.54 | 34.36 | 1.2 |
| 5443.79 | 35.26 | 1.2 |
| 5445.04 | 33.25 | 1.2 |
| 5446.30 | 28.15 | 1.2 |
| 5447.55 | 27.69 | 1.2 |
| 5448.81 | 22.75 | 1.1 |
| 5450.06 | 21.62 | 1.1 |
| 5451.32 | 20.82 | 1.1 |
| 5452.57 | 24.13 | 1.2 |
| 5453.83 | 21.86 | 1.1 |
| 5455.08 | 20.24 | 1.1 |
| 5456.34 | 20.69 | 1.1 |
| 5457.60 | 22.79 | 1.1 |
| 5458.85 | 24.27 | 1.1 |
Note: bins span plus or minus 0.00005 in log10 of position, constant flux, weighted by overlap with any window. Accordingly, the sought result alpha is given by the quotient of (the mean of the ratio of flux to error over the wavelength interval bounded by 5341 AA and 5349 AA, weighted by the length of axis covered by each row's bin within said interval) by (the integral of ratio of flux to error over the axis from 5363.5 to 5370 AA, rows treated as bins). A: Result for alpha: 0.15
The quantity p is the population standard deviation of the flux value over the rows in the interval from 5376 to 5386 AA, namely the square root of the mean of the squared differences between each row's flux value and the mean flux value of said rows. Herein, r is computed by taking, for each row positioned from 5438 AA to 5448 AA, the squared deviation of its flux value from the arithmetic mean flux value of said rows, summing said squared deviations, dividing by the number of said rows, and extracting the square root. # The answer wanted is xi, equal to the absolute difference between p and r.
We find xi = 1.82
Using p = 1.6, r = 3.4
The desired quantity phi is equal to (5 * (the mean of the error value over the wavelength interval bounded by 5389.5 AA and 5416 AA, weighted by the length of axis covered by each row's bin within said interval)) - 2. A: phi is 4.03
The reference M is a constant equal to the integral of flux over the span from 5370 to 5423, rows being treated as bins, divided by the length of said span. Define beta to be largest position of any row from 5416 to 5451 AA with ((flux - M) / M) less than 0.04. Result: 5450.06 AA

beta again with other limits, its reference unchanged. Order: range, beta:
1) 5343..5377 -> 5376.52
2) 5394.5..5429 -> 5428.77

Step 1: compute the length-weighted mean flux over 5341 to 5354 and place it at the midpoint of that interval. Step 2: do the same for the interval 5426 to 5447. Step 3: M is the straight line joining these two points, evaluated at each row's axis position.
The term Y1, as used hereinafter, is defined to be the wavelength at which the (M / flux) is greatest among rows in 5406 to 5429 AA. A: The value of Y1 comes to 5410.05 AA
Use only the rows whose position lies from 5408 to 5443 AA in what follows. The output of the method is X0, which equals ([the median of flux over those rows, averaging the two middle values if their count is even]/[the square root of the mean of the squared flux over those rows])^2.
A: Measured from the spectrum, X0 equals 1.03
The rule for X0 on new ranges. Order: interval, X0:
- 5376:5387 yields 0.98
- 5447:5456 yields 0.92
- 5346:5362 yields 1.00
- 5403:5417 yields 0.98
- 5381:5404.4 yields 1.03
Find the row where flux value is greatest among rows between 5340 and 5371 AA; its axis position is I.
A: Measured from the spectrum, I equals 5353.05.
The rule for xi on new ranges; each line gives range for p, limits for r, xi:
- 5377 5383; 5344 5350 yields 0.79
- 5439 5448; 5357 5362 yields 2.59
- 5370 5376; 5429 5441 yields 0.98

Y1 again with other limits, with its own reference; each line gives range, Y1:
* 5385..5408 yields 5397.61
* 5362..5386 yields 5371.57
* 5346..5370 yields 5365.39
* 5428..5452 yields 5451.32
